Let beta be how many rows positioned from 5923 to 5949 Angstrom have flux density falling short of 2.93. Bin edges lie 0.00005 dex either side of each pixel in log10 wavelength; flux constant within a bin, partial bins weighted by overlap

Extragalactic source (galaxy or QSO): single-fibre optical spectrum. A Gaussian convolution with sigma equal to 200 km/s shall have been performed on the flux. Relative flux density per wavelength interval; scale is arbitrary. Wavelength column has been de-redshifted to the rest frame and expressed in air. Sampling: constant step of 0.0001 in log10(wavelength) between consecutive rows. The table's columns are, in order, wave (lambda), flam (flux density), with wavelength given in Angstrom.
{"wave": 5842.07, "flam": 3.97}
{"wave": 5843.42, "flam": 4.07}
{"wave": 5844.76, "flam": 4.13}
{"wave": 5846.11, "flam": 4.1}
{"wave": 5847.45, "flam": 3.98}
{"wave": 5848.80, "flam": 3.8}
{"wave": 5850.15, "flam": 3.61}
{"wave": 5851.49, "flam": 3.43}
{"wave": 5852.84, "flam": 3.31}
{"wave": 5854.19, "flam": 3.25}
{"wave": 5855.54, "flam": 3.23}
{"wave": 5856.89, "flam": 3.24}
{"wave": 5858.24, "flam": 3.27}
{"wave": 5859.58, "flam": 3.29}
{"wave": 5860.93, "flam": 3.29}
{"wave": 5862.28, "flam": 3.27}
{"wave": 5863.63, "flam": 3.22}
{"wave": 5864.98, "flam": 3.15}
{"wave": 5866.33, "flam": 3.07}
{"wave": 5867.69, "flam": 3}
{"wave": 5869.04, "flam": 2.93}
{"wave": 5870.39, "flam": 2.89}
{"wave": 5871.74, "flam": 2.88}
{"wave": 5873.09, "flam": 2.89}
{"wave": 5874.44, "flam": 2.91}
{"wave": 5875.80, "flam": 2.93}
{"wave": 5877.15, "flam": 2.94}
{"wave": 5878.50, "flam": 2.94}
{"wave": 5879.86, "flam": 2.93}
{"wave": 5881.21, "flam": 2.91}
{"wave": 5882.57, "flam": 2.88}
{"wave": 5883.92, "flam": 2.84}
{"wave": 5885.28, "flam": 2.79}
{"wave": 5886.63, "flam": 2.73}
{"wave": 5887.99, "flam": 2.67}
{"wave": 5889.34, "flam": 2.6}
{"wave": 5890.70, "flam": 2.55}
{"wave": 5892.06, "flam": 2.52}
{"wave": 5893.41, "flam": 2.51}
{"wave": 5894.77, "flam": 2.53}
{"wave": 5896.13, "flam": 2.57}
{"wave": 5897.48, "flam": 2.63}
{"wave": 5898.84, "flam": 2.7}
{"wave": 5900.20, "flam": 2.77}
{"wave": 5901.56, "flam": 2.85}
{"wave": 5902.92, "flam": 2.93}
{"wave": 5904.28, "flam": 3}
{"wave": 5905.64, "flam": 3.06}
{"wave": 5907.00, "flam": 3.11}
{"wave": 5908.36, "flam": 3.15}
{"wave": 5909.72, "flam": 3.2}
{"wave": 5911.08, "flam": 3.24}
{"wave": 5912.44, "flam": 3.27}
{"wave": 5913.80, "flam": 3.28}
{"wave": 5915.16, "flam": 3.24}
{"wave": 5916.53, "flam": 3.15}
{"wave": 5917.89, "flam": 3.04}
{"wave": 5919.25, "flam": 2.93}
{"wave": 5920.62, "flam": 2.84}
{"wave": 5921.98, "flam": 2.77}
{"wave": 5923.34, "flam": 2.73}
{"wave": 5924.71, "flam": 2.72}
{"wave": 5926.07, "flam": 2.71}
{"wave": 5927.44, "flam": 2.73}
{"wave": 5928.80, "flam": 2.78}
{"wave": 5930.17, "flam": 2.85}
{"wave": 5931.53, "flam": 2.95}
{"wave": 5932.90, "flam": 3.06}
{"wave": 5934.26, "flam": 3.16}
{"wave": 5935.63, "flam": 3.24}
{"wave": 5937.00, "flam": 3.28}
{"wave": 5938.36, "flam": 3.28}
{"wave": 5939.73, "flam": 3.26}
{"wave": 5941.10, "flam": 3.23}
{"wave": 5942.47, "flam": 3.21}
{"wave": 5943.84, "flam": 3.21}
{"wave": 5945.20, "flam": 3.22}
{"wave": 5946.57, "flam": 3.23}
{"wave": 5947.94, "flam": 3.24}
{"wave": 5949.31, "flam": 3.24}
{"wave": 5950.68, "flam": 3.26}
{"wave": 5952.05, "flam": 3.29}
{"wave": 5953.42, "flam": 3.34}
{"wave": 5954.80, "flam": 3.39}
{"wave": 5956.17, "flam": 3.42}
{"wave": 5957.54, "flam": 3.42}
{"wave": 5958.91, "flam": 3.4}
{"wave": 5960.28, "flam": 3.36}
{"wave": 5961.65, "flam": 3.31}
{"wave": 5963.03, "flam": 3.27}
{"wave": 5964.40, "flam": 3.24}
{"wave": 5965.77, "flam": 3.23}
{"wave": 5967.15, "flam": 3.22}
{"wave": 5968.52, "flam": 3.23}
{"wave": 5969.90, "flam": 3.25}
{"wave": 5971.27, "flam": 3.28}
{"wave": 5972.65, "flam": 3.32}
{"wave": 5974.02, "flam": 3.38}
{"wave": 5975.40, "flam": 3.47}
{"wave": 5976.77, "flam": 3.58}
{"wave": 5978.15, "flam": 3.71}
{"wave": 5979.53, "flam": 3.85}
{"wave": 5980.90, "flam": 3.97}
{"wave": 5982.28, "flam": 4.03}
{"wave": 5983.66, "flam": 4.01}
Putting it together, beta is 6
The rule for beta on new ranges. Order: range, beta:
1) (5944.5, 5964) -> 0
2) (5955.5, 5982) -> 0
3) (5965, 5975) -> 0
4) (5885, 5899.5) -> 11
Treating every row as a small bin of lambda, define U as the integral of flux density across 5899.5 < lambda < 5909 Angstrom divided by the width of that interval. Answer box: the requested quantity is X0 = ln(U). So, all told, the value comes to 1.09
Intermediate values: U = 3.0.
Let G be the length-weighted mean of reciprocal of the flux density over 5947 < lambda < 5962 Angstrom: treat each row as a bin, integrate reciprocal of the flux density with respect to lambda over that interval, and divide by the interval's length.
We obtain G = 0.300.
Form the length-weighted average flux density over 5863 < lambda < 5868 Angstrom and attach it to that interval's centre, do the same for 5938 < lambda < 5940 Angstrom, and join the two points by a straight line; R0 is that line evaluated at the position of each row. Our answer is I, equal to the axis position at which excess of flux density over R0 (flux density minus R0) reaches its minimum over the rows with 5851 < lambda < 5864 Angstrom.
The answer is 5863.63 Angstrom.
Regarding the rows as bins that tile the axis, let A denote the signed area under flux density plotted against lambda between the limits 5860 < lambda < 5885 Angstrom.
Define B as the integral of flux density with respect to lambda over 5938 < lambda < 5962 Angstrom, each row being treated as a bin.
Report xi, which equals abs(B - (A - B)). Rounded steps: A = 75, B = 79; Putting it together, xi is 83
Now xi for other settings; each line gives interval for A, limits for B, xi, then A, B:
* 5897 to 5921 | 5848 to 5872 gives 83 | 73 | 78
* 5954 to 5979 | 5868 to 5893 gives 57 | 84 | 70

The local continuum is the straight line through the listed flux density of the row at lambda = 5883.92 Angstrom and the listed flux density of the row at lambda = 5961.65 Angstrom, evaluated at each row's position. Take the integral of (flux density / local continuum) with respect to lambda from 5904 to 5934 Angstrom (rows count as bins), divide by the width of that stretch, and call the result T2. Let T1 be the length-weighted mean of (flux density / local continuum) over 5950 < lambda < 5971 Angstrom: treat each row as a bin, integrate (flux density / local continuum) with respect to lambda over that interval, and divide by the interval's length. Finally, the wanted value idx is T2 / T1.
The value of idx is 0.98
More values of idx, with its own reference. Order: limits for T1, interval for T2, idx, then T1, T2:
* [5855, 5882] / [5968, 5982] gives 0.93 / 1.11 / 1.04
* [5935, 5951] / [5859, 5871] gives 1.13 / 1.01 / 1.15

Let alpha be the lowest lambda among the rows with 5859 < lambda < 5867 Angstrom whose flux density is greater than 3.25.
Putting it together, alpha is 5859.58 Angstrom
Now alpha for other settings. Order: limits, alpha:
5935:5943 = 5937.00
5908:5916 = 5912.44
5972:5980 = 5972.65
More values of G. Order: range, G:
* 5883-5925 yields 0.351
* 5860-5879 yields 0.331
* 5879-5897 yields 0.372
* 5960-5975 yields 0.305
